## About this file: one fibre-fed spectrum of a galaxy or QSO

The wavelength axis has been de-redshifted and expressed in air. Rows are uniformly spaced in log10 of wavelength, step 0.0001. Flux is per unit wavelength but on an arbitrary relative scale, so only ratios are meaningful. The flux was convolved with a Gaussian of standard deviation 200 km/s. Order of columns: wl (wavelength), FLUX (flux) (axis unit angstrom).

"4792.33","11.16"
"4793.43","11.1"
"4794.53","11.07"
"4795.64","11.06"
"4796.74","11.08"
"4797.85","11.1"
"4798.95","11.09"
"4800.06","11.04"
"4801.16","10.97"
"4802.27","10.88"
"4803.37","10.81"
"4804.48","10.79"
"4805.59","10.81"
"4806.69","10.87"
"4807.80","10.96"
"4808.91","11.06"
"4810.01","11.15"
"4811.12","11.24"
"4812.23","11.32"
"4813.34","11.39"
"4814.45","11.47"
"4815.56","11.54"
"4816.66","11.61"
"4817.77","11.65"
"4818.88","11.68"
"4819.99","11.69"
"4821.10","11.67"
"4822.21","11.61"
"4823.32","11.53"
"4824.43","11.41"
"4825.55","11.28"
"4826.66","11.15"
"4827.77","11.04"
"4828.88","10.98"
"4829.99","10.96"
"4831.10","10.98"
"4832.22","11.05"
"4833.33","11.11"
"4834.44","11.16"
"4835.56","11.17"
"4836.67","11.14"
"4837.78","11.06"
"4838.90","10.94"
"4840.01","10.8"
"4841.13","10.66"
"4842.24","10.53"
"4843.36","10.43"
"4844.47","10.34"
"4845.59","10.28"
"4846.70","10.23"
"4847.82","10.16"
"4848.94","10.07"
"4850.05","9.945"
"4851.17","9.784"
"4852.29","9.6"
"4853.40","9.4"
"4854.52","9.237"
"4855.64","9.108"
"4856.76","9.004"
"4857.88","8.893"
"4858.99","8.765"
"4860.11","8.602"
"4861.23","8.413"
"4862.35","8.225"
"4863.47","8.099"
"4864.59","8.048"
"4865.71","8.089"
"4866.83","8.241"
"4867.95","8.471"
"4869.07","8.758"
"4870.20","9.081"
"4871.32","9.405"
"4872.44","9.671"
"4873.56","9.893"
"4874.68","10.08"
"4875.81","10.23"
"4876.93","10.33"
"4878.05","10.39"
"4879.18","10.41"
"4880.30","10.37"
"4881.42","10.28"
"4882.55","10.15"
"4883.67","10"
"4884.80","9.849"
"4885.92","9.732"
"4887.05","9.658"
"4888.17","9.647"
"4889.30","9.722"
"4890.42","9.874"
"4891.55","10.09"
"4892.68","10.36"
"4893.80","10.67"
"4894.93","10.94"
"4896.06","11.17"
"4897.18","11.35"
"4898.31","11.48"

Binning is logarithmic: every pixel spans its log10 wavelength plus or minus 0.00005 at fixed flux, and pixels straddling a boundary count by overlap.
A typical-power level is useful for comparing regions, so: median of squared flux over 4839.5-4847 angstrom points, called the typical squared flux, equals 109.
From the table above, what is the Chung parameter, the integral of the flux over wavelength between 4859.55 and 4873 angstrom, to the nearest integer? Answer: 116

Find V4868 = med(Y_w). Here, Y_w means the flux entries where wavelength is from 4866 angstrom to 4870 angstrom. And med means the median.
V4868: 8.5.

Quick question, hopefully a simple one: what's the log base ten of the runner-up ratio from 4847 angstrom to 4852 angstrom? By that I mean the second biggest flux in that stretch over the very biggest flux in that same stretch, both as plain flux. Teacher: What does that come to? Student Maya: -0.0039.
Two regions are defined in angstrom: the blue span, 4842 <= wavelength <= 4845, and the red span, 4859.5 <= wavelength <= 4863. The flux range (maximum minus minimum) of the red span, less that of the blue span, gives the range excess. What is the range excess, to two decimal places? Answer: 0.19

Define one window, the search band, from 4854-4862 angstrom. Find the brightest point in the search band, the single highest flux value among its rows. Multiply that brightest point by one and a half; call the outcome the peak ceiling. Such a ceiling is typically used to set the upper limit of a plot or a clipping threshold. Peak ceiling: 13.9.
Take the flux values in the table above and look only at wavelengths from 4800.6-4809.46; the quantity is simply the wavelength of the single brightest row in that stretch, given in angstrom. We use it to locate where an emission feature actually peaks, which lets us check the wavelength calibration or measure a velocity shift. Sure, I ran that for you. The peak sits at 4808.91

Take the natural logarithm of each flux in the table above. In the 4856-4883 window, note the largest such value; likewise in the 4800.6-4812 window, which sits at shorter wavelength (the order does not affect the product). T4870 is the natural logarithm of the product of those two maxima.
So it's 1.73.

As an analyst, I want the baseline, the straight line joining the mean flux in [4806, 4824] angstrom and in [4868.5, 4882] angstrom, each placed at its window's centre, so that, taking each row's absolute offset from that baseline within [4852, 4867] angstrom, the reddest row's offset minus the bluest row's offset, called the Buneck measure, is 1.0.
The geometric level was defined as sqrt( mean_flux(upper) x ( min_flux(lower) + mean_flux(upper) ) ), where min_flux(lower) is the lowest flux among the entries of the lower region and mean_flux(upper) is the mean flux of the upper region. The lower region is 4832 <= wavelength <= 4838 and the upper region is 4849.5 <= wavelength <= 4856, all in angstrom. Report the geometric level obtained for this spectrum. 14.0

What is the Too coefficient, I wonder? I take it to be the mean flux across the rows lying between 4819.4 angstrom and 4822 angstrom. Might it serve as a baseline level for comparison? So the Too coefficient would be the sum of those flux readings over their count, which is 11.7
